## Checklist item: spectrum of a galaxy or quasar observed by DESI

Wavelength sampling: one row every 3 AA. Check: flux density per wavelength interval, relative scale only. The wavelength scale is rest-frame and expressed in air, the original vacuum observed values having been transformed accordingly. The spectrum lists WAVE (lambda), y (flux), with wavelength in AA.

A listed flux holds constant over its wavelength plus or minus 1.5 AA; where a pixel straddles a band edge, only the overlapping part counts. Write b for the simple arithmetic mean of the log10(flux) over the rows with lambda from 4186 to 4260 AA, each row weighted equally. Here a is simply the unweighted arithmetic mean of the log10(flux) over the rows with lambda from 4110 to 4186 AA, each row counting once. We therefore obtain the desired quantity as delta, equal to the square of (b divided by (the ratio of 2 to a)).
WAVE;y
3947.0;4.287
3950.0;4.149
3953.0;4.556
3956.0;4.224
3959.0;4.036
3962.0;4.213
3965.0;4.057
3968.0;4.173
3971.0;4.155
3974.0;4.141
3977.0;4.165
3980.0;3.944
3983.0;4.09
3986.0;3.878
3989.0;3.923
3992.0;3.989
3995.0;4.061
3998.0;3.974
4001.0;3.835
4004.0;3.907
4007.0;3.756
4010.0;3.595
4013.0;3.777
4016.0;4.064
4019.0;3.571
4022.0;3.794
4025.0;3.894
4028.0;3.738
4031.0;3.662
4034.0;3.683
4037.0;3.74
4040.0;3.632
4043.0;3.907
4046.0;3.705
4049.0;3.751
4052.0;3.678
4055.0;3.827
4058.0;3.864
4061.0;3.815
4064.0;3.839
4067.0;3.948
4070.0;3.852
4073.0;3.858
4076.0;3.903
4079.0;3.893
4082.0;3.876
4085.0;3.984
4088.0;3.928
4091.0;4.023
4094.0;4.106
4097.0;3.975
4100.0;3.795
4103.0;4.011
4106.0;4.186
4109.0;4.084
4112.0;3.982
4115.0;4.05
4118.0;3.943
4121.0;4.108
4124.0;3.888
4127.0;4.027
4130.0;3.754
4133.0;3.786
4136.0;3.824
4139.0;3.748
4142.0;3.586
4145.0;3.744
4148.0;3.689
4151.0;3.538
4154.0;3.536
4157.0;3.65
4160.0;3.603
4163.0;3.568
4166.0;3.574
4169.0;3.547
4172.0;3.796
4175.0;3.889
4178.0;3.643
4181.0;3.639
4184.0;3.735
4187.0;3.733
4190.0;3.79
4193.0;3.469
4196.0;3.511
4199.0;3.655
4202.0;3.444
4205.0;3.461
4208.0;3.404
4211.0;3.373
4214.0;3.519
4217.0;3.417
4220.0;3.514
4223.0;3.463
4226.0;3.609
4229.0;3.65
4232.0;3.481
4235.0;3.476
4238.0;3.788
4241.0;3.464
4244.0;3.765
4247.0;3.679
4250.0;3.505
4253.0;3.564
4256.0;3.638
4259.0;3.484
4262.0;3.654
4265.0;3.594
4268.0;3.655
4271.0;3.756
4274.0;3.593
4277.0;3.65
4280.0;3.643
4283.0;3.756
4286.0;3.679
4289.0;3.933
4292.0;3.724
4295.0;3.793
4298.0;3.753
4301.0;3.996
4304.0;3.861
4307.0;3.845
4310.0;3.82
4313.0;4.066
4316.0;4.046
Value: 0.0250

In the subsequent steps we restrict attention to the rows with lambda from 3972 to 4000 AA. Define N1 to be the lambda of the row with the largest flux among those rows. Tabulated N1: 3977.0 AA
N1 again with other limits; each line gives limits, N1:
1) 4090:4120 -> 4106.0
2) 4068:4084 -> 4076.0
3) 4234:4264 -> 4238.0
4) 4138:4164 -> 4139.0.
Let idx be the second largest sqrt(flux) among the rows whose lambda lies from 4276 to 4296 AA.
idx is 1.95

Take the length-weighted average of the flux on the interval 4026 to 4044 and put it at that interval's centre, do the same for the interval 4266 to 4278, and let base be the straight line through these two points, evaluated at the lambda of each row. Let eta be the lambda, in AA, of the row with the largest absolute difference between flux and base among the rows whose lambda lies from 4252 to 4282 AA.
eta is 4259.0 AA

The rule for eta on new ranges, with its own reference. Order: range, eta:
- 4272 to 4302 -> 4301.0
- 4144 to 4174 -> 4154.0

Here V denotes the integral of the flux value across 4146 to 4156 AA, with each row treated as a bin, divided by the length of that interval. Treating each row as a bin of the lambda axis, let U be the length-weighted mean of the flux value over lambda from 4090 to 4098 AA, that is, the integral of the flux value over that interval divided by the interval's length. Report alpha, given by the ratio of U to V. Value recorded 1.12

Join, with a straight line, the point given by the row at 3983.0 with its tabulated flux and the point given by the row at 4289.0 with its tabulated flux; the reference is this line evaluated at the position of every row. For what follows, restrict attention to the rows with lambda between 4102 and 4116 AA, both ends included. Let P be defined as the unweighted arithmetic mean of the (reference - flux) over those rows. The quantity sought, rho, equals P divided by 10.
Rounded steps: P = -0.04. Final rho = -0.004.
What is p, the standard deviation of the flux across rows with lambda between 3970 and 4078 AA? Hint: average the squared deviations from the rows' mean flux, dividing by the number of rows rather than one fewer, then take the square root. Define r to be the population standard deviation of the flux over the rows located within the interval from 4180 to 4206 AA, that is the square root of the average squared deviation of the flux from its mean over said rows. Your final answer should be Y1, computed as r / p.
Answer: 0.8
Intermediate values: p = 0.15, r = 0.13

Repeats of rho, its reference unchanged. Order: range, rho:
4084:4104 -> 0.006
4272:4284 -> 0.028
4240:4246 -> 0.034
